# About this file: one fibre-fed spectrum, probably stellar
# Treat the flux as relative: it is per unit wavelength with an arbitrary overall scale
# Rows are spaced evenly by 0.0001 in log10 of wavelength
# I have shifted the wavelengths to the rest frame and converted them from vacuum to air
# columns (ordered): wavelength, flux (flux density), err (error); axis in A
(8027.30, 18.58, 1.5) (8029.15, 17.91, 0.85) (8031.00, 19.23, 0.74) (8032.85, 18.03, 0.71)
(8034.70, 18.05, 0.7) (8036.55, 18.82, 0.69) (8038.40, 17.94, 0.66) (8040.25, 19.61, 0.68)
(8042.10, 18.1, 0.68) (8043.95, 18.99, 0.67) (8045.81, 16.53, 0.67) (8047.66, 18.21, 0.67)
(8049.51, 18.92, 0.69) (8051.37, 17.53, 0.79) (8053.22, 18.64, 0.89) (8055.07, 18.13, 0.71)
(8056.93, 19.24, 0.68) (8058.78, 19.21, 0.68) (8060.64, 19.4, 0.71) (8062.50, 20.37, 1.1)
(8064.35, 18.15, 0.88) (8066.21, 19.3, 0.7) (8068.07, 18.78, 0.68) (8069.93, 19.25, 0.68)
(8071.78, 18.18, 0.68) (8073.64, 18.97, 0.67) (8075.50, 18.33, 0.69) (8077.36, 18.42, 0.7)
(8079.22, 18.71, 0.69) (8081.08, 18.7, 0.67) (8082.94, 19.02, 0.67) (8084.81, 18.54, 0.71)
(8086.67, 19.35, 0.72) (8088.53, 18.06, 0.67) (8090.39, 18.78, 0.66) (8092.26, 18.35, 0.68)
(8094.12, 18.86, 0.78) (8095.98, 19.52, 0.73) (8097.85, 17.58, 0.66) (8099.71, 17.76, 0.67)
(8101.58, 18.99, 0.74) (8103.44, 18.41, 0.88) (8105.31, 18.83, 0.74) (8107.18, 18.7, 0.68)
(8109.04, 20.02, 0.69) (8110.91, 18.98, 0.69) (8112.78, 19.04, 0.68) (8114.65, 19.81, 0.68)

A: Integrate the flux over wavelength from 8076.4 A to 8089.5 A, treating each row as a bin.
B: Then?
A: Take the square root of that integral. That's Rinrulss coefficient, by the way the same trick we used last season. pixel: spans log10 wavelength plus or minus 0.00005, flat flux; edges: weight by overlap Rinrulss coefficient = 15.6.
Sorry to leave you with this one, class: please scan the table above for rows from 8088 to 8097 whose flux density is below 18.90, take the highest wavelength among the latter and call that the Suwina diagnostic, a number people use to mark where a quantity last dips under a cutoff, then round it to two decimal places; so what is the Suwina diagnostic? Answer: 8094.12 A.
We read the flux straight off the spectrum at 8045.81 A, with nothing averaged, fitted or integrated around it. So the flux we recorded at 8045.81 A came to 16.53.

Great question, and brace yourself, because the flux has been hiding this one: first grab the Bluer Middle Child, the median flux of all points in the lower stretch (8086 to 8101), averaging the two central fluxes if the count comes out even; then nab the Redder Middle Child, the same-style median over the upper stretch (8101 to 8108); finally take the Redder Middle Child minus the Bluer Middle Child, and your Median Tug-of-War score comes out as 0.20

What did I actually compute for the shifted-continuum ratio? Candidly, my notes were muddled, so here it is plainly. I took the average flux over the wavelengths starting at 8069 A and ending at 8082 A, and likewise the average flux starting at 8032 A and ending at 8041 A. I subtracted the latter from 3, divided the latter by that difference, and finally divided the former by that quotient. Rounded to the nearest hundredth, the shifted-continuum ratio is -15.63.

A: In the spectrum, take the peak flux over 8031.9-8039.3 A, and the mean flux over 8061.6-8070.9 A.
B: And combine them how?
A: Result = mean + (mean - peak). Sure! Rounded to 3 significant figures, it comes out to 19.5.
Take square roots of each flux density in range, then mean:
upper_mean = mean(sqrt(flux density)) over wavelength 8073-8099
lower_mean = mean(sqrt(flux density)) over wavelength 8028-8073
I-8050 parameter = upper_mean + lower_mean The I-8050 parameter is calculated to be 8.63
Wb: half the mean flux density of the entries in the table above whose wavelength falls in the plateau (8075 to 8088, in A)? 9.36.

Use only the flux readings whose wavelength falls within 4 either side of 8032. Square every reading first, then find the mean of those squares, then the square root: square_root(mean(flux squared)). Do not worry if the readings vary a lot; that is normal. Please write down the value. 18.3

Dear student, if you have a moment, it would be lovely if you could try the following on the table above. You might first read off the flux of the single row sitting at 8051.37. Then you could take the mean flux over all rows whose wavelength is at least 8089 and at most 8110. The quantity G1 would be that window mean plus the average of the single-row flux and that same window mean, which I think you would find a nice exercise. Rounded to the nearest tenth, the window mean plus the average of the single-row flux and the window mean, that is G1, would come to 36.8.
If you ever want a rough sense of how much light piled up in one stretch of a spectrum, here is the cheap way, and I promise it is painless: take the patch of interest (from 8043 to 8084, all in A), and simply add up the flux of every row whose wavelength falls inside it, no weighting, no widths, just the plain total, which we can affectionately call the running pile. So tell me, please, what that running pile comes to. 411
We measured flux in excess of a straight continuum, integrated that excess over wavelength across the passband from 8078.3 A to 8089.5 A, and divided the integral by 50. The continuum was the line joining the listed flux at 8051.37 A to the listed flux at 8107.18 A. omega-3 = 0.12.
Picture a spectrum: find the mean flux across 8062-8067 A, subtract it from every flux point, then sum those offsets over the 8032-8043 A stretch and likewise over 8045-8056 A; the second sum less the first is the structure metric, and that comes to -2.6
